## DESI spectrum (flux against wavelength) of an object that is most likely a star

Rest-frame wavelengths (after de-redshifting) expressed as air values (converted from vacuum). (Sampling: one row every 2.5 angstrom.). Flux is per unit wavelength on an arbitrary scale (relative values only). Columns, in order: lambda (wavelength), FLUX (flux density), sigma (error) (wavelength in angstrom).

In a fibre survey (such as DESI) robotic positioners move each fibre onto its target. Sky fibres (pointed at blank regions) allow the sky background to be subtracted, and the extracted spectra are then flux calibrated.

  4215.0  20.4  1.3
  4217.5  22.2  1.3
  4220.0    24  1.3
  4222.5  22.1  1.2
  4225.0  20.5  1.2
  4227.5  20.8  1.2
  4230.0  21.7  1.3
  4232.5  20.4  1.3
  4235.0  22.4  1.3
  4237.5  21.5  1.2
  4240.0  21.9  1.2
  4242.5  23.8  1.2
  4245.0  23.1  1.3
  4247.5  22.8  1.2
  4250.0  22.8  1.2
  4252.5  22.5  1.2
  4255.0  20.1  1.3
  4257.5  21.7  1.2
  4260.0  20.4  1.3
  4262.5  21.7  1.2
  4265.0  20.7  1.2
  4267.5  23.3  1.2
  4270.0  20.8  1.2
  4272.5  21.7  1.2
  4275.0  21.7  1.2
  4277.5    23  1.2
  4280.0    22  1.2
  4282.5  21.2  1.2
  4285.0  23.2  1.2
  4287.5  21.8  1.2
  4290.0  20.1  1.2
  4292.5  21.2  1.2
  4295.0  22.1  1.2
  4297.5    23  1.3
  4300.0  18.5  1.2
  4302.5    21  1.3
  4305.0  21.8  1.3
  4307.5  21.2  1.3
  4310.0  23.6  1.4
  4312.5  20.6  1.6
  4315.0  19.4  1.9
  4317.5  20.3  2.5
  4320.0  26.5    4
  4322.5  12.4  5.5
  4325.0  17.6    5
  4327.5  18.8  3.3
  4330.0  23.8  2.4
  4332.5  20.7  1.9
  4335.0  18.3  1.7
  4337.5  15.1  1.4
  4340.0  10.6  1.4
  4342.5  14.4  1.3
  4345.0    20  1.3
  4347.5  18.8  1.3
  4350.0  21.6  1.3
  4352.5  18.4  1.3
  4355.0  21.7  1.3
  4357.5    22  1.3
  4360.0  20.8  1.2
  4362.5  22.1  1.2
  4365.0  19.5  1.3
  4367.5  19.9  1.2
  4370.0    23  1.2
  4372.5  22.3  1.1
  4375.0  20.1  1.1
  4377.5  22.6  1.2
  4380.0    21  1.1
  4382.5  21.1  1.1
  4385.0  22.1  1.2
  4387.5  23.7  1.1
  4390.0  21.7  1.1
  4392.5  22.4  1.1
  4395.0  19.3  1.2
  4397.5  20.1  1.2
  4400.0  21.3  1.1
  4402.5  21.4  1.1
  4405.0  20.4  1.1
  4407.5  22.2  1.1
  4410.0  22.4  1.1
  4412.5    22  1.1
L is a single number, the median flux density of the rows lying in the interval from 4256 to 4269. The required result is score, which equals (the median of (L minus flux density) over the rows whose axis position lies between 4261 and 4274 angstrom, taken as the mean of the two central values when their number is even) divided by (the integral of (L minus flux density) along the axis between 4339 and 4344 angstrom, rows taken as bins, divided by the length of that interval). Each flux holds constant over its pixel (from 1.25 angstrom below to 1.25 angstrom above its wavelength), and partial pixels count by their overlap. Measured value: 0.0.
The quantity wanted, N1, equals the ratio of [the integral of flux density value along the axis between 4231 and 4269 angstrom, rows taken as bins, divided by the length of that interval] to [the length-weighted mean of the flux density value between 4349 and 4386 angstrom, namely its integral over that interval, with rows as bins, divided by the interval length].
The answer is 1.03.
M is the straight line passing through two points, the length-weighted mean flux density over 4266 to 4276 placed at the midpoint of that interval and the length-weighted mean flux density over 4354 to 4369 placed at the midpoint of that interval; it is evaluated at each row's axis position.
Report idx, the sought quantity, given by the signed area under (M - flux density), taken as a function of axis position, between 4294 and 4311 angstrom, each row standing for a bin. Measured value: 0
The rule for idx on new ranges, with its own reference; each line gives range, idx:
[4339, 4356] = 54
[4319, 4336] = 29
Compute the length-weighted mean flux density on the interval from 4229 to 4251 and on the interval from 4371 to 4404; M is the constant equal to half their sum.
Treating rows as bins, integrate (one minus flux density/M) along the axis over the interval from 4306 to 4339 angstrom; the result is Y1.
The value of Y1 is 3.1 angstrom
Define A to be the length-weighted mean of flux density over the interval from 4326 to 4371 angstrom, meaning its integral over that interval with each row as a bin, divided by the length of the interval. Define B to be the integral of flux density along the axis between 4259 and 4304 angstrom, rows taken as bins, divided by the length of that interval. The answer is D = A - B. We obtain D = -2.1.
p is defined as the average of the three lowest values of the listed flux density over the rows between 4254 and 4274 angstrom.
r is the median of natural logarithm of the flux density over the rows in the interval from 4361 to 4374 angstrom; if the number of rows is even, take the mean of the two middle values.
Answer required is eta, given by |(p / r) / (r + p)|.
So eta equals 0.280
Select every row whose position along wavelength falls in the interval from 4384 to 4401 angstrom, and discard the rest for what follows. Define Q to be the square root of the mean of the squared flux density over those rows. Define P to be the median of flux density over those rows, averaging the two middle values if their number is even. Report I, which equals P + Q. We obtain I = 43.3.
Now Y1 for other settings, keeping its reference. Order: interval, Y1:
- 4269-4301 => 0.4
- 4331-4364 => 4.6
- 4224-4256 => 0.0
